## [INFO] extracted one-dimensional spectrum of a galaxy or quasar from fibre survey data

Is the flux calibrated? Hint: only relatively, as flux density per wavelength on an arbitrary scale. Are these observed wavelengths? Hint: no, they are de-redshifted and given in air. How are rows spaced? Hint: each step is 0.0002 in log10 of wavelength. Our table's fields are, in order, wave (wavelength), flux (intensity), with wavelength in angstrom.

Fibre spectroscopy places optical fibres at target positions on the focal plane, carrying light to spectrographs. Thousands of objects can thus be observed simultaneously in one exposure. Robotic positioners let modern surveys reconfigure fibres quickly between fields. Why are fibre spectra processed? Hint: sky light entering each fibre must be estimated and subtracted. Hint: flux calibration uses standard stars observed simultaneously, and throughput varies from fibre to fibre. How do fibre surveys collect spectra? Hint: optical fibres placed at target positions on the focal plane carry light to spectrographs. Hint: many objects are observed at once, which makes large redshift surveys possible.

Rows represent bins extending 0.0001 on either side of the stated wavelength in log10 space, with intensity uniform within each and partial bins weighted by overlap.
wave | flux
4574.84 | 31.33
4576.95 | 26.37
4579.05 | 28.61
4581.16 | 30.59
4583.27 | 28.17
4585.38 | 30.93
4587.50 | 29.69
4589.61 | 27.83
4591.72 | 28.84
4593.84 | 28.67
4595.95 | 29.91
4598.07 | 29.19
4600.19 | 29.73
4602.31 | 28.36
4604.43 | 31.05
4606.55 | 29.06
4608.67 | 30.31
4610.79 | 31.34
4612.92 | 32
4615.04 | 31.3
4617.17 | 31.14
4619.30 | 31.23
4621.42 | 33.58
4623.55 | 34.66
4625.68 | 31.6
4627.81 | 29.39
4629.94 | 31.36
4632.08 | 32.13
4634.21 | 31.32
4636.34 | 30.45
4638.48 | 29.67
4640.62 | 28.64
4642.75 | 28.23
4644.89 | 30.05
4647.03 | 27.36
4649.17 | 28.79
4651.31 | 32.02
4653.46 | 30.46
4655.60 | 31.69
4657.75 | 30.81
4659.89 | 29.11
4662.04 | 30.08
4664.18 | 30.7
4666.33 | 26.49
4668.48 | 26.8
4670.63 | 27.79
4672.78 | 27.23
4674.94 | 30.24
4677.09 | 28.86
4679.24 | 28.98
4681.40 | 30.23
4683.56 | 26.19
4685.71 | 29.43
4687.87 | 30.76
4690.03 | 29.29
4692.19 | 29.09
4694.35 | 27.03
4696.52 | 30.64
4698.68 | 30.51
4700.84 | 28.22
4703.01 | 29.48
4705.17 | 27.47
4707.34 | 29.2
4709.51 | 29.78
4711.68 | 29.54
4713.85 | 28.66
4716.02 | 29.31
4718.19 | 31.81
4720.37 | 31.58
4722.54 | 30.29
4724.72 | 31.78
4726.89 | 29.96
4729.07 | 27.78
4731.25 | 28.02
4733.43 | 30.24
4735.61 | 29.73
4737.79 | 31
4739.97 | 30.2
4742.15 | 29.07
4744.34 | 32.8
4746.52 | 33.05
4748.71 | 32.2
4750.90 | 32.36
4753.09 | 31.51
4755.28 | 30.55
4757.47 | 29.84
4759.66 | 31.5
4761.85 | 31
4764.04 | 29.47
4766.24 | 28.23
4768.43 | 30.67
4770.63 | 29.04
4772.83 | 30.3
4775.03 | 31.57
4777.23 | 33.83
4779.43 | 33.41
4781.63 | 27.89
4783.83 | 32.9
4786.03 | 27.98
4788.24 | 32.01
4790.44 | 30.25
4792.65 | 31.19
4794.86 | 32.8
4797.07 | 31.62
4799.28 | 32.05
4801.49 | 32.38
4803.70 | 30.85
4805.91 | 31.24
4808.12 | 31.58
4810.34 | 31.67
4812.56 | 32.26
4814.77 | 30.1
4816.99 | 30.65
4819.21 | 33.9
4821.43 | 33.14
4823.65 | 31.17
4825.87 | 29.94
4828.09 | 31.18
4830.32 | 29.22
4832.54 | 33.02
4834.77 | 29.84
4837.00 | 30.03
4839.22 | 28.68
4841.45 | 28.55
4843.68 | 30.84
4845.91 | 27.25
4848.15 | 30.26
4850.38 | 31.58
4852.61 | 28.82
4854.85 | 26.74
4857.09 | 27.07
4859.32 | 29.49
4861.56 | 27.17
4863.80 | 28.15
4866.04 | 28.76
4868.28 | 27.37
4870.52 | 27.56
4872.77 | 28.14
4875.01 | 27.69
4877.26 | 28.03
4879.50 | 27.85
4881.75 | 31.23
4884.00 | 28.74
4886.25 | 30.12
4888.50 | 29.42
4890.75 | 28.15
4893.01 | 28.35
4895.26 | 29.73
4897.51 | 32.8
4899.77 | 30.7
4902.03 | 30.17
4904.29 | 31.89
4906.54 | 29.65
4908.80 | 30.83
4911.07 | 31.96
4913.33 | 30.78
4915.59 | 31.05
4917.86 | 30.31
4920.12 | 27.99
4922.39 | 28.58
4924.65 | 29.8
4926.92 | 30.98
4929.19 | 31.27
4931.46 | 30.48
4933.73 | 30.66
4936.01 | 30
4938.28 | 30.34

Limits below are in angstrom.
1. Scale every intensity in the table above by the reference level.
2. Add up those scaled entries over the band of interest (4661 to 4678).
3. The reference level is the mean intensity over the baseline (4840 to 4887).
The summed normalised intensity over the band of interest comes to 8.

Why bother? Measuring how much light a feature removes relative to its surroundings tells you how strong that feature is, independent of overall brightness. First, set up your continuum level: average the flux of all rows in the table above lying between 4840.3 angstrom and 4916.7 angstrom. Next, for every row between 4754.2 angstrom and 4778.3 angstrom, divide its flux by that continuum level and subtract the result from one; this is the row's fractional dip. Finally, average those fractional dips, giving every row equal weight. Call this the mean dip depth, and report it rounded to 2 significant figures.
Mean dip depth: -0.042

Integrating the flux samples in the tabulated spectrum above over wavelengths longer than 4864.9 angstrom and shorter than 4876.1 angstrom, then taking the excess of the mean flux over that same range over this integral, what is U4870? -285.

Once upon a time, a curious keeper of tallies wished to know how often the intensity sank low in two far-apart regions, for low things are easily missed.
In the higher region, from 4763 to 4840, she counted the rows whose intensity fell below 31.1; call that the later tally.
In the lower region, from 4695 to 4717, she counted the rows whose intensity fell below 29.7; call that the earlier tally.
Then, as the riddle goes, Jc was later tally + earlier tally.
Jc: 23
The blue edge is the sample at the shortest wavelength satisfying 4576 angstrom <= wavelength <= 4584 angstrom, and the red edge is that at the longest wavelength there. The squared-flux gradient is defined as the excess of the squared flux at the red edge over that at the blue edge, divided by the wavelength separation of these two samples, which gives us 16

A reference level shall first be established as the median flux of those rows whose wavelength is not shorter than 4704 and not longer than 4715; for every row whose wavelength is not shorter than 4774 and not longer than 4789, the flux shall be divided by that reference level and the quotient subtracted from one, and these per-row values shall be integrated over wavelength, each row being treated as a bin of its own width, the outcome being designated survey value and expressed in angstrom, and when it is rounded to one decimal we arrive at -1.1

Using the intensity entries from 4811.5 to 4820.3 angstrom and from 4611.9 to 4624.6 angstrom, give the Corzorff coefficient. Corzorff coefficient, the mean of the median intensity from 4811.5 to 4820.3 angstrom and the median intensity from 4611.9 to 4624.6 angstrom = 31.6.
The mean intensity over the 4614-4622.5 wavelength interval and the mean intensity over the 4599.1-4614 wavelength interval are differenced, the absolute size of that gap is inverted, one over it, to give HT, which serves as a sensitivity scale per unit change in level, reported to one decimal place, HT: 0.6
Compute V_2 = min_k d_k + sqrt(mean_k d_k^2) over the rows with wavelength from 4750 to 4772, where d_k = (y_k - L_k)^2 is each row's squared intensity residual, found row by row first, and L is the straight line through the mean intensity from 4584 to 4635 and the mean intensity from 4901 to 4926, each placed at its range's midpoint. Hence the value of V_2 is 2.1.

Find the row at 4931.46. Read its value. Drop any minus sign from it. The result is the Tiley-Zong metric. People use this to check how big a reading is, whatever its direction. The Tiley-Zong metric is 30.5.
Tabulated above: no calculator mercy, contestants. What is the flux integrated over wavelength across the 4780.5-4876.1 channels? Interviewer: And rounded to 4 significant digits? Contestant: 2879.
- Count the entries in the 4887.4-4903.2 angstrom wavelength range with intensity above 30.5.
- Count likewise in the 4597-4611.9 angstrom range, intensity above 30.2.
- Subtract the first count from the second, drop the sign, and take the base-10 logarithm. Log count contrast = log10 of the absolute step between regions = 0.0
